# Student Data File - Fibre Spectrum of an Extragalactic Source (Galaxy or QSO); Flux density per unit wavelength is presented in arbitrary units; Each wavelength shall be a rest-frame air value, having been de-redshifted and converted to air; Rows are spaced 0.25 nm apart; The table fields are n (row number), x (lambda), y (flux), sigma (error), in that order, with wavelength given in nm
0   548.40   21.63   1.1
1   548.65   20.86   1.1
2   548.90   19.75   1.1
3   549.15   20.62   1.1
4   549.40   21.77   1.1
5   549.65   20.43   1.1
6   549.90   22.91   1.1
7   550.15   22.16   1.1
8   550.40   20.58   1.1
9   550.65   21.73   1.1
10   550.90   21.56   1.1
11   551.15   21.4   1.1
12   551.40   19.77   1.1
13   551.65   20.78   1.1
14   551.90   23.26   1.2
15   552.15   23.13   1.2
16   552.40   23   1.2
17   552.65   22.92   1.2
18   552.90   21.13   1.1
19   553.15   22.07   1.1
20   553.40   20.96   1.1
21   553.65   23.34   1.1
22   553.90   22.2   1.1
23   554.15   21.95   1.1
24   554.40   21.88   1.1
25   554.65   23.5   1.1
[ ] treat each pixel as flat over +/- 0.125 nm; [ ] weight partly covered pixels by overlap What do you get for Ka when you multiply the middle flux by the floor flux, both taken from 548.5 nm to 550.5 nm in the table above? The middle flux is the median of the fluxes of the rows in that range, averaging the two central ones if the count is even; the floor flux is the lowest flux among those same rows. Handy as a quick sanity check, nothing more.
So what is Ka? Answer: 410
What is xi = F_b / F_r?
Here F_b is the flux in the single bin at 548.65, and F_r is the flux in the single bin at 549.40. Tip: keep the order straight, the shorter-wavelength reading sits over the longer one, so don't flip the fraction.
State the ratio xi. 0.96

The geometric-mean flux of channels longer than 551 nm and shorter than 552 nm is 21.3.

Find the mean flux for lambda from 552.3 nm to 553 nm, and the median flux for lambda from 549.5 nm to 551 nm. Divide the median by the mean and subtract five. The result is -4.03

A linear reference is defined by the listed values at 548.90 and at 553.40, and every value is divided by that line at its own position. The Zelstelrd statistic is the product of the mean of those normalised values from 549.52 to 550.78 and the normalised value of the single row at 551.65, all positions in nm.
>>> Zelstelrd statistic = 1.089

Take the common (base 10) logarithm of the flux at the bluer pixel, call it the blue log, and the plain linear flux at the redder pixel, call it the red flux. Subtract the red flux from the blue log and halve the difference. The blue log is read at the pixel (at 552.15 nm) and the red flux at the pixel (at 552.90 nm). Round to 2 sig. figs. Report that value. -9.9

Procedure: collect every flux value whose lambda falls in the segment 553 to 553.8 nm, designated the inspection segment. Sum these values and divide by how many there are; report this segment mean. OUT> 22.1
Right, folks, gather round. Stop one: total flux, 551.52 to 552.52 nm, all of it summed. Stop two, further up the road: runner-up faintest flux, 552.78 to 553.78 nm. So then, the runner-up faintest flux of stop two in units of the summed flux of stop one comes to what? 0.234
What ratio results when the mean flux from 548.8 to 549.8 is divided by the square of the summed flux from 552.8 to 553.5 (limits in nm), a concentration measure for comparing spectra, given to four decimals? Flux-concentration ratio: 0.0050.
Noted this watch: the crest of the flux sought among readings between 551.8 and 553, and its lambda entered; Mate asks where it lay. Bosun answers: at 551.90 nm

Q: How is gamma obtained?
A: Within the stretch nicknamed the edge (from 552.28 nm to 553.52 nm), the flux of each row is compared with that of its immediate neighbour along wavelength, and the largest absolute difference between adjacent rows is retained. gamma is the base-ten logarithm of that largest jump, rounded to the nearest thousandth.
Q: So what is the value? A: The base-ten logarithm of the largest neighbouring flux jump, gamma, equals 0.253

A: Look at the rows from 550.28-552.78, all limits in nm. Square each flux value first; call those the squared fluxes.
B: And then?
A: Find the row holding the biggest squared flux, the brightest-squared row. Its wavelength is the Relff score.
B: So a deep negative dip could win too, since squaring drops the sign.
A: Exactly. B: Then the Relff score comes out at 551.90 nm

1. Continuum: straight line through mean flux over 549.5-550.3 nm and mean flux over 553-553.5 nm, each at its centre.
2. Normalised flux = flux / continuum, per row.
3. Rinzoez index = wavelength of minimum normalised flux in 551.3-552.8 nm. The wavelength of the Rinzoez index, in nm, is 551.40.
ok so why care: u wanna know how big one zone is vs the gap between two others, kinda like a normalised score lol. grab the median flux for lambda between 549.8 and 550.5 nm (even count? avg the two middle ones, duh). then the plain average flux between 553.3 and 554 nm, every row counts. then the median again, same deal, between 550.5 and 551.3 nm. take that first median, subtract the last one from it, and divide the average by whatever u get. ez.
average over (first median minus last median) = 37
